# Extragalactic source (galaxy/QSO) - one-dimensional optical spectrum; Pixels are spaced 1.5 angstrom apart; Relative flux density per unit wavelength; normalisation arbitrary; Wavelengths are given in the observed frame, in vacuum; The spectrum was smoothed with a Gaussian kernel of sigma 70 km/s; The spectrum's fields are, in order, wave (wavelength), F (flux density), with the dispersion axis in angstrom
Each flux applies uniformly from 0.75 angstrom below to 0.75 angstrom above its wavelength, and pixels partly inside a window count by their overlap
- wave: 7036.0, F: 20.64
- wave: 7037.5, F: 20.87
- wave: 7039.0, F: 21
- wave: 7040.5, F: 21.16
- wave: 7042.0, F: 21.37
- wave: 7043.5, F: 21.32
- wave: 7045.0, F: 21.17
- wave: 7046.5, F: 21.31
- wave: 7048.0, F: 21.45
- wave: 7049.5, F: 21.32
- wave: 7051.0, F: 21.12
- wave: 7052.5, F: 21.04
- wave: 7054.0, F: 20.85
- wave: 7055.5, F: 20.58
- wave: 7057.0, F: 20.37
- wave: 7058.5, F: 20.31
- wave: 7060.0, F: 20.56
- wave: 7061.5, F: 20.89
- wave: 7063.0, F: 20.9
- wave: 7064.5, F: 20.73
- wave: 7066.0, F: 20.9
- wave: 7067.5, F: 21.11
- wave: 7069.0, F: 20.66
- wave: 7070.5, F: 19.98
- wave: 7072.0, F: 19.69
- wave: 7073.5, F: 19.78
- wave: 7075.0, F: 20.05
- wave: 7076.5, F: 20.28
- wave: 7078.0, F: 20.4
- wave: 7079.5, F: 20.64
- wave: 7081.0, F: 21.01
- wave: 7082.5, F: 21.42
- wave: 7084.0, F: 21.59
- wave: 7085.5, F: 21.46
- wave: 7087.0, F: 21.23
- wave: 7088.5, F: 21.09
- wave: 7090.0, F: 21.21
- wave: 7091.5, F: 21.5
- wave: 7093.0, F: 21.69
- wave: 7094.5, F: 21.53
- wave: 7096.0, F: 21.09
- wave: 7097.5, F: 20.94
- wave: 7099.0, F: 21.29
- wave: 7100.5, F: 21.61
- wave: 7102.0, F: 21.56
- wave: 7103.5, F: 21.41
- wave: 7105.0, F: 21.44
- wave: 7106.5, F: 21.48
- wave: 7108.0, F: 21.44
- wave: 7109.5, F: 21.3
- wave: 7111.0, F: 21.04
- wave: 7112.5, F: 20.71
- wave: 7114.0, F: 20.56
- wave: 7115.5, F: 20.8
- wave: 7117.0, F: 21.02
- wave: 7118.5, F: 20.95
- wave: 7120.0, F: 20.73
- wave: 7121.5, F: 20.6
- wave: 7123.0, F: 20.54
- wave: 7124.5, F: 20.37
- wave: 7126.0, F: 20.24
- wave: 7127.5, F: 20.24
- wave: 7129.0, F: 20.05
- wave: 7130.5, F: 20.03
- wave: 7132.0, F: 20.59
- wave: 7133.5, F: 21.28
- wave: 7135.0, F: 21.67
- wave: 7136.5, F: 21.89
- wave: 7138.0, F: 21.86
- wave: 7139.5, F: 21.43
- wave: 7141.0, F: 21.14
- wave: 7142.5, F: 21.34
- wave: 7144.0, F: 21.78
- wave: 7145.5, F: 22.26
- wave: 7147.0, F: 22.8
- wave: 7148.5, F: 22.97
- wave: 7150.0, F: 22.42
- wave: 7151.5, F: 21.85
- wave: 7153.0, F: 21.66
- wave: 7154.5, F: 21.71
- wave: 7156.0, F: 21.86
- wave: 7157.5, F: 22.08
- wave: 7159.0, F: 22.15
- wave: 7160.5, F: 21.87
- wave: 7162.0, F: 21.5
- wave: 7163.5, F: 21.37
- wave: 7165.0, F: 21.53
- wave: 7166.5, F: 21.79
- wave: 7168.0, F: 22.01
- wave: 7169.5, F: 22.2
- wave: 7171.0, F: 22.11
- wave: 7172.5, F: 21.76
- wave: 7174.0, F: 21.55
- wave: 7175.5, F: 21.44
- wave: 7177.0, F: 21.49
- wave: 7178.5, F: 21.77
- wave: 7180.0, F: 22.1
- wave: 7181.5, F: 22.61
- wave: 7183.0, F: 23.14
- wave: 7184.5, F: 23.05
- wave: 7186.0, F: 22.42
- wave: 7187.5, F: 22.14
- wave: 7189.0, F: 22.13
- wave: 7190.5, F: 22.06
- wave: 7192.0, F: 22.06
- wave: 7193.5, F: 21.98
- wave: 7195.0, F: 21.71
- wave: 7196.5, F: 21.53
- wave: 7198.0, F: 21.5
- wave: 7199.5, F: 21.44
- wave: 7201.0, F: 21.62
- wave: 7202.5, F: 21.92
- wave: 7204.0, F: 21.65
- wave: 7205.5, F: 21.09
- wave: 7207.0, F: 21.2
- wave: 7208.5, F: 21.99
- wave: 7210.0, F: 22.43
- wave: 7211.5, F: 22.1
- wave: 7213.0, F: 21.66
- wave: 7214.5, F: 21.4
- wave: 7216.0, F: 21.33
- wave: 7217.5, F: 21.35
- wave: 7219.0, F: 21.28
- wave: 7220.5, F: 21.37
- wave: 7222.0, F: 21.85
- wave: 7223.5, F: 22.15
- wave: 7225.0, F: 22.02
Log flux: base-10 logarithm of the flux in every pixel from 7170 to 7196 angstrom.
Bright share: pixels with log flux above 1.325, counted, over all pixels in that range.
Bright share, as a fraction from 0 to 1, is 1.00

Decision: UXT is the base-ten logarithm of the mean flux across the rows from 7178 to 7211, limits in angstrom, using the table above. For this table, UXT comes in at 1.34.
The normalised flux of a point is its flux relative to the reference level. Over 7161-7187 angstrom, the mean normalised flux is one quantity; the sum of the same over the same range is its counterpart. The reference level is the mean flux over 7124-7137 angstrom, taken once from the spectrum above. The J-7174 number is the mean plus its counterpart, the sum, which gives 19.1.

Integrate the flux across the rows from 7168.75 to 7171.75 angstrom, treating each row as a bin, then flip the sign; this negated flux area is -66.5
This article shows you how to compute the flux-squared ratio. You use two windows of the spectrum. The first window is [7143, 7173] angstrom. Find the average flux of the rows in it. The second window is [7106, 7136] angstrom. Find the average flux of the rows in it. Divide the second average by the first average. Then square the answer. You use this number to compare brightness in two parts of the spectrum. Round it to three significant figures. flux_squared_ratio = 0.894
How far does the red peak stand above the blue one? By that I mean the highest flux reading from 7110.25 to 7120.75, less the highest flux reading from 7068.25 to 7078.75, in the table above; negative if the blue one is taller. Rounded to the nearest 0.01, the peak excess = 0.38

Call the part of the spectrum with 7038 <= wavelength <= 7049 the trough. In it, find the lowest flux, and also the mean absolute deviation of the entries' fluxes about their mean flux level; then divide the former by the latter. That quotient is 170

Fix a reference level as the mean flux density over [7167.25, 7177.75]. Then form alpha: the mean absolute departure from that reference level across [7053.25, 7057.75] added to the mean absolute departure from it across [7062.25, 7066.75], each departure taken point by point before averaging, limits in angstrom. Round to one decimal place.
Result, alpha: 2.1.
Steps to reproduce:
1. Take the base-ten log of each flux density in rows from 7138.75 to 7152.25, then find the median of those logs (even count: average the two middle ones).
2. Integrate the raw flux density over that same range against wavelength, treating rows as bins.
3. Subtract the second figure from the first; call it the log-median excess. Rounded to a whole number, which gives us -296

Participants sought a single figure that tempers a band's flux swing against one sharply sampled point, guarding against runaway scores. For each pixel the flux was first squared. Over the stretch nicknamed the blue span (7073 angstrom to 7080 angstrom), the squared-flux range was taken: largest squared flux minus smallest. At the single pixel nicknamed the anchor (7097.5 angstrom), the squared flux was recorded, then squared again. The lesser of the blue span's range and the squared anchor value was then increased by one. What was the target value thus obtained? 36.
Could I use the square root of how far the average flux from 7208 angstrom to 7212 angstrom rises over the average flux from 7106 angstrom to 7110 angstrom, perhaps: 0.88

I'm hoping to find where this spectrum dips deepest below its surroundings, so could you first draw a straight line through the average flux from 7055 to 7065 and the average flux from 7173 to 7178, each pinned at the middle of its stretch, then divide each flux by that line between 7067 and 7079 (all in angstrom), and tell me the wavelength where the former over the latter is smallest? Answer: 7072.0 angstrom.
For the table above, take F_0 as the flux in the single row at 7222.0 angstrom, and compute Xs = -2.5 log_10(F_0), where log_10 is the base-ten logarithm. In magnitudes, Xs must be -3.349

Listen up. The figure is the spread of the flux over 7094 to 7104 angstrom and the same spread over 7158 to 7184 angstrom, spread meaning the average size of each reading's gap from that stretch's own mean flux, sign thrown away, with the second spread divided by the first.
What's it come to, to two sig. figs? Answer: 1.7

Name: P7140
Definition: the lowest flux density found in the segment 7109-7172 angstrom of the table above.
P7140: 20.03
